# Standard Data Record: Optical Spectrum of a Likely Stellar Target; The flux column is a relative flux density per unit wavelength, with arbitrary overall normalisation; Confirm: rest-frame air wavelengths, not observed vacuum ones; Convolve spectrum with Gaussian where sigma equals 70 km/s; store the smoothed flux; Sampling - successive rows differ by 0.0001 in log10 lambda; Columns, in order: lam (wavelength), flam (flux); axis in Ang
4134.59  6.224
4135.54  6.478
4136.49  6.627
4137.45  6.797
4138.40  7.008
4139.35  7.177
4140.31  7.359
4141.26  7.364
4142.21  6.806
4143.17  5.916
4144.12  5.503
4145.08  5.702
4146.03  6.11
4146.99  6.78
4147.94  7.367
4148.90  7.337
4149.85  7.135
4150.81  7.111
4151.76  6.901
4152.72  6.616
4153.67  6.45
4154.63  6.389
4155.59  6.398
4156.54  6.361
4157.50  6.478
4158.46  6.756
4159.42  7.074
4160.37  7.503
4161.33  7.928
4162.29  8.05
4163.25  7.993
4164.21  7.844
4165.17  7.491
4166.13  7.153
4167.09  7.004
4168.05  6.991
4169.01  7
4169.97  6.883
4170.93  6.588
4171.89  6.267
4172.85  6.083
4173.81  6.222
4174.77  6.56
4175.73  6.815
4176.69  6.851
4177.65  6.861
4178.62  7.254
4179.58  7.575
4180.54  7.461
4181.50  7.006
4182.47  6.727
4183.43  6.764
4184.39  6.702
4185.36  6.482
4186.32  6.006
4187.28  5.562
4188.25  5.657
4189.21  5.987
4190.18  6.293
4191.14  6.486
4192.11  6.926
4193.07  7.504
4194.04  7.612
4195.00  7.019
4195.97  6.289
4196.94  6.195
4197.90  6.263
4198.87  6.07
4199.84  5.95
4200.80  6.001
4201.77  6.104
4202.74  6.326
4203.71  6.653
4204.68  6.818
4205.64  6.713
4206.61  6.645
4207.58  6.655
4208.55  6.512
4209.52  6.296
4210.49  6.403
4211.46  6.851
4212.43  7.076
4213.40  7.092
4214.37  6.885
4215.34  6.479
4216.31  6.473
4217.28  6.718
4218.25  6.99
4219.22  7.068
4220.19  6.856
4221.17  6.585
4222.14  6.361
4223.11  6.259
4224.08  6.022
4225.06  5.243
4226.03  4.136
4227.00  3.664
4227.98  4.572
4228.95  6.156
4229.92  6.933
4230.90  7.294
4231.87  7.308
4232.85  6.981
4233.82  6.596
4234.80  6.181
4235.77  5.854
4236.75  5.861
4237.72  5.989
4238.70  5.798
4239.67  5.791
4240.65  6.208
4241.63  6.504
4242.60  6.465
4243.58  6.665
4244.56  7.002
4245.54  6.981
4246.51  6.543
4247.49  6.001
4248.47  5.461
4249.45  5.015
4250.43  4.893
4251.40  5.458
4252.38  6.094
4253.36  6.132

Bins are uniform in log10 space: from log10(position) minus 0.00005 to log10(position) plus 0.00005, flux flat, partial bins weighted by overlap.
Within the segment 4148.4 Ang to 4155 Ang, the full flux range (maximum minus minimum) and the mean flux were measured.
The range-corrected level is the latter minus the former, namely 5.9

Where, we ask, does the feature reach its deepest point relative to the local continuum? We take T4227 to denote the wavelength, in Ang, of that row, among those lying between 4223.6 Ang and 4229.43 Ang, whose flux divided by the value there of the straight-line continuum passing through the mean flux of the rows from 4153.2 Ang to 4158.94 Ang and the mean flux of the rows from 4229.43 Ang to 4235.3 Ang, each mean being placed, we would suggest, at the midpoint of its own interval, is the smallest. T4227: 4227.00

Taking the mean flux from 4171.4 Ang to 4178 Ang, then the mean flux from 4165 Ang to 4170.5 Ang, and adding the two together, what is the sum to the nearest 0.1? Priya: 13.6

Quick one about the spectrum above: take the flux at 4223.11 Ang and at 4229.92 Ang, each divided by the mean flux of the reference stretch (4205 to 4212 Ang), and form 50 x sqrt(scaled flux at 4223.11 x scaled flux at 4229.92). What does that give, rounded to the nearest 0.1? 50.0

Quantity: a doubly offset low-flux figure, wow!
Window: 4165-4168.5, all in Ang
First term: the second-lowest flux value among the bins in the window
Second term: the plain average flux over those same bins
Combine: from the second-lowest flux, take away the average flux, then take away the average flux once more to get -7.3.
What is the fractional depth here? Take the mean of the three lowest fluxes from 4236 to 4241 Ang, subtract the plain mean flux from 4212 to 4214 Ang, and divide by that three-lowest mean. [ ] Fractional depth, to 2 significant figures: -0.22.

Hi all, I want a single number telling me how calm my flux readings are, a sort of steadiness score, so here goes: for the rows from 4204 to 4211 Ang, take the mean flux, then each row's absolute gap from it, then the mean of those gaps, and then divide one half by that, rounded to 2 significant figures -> 3.4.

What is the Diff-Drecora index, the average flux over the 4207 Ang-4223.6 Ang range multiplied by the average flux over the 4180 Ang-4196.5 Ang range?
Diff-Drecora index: 44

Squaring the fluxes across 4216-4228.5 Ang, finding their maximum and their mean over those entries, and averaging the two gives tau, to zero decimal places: 43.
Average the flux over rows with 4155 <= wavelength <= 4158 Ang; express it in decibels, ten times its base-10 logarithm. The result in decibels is 8.1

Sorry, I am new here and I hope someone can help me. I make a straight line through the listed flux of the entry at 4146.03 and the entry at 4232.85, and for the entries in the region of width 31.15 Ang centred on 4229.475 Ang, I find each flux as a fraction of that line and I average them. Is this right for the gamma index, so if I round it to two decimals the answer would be 0.90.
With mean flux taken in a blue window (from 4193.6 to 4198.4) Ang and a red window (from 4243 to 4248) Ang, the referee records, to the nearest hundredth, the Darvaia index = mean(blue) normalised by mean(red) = 1.01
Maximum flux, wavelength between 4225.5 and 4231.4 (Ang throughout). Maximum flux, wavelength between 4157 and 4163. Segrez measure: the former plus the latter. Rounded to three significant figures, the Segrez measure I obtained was 15.3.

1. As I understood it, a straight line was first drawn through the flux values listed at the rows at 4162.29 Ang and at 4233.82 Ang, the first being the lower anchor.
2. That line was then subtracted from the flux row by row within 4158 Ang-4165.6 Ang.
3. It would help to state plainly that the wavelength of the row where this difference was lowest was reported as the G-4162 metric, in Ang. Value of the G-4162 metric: 4158.46 Ang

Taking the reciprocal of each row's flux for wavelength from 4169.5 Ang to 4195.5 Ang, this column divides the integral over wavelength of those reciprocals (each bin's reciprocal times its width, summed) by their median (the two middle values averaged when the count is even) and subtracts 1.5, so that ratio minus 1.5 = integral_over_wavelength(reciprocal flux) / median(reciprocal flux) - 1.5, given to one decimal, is 24.9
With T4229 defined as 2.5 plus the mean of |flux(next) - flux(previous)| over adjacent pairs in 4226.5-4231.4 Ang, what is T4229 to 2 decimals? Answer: 3.41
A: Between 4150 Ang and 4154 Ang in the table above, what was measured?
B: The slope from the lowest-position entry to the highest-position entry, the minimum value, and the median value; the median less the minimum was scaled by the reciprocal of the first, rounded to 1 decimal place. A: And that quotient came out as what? -1.3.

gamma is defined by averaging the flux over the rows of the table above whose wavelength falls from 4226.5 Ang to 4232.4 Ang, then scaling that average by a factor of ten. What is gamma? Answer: 59.9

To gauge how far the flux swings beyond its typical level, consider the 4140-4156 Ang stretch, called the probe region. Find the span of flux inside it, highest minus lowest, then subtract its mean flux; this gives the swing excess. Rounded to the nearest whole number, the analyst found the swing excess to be -5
